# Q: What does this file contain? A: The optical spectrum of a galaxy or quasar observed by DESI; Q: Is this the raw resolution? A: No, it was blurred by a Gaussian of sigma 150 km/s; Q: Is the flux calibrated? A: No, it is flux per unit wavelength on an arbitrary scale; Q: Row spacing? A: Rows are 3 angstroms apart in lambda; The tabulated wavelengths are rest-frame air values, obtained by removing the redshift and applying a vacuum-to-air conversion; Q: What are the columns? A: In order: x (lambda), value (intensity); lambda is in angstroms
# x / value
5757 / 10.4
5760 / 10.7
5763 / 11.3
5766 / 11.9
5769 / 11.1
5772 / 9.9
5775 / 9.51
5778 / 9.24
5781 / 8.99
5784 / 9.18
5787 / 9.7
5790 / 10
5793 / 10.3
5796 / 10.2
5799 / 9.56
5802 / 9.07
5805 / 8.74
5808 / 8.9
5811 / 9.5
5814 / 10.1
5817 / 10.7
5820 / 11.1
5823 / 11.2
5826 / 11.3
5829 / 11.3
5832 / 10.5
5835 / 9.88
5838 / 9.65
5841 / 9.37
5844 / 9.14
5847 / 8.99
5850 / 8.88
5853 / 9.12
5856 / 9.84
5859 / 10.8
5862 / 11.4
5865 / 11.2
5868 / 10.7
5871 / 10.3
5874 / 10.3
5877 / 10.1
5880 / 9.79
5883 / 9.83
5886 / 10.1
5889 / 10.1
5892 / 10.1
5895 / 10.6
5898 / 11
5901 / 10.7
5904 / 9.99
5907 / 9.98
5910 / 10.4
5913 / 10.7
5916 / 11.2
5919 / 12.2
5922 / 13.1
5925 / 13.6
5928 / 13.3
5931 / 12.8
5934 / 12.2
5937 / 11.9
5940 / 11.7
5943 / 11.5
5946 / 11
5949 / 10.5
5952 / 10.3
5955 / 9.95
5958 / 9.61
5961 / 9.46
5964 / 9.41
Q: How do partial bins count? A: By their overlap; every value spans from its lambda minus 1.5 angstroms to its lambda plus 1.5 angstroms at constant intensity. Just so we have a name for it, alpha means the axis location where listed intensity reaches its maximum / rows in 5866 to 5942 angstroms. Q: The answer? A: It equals 5925 angstroms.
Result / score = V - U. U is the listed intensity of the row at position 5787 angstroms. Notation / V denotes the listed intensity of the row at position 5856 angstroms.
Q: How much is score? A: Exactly 0.1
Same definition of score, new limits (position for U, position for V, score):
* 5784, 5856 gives 0.7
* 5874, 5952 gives 0.0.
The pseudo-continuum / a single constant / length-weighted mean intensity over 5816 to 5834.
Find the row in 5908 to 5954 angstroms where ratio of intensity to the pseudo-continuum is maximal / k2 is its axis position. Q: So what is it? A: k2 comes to 5925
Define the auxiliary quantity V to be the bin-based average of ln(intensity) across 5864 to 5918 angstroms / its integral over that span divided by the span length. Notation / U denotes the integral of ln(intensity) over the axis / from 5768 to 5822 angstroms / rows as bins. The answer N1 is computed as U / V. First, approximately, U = 122.9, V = 2.34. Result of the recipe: 53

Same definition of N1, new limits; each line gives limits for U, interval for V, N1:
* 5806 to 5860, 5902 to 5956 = 51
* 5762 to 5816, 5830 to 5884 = 54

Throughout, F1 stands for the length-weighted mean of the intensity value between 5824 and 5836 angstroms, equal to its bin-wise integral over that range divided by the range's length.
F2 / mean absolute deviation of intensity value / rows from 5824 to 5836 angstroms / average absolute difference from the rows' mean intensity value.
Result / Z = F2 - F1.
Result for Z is -10.2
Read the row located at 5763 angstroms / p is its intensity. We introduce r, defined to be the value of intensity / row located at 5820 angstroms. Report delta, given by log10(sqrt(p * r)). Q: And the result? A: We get 1.05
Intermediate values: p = 11.3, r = 11.1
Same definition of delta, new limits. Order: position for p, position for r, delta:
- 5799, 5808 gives 0.96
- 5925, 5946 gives 1.09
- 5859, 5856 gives 1.01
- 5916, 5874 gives 1.03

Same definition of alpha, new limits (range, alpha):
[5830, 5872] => 5862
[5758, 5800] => 5766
